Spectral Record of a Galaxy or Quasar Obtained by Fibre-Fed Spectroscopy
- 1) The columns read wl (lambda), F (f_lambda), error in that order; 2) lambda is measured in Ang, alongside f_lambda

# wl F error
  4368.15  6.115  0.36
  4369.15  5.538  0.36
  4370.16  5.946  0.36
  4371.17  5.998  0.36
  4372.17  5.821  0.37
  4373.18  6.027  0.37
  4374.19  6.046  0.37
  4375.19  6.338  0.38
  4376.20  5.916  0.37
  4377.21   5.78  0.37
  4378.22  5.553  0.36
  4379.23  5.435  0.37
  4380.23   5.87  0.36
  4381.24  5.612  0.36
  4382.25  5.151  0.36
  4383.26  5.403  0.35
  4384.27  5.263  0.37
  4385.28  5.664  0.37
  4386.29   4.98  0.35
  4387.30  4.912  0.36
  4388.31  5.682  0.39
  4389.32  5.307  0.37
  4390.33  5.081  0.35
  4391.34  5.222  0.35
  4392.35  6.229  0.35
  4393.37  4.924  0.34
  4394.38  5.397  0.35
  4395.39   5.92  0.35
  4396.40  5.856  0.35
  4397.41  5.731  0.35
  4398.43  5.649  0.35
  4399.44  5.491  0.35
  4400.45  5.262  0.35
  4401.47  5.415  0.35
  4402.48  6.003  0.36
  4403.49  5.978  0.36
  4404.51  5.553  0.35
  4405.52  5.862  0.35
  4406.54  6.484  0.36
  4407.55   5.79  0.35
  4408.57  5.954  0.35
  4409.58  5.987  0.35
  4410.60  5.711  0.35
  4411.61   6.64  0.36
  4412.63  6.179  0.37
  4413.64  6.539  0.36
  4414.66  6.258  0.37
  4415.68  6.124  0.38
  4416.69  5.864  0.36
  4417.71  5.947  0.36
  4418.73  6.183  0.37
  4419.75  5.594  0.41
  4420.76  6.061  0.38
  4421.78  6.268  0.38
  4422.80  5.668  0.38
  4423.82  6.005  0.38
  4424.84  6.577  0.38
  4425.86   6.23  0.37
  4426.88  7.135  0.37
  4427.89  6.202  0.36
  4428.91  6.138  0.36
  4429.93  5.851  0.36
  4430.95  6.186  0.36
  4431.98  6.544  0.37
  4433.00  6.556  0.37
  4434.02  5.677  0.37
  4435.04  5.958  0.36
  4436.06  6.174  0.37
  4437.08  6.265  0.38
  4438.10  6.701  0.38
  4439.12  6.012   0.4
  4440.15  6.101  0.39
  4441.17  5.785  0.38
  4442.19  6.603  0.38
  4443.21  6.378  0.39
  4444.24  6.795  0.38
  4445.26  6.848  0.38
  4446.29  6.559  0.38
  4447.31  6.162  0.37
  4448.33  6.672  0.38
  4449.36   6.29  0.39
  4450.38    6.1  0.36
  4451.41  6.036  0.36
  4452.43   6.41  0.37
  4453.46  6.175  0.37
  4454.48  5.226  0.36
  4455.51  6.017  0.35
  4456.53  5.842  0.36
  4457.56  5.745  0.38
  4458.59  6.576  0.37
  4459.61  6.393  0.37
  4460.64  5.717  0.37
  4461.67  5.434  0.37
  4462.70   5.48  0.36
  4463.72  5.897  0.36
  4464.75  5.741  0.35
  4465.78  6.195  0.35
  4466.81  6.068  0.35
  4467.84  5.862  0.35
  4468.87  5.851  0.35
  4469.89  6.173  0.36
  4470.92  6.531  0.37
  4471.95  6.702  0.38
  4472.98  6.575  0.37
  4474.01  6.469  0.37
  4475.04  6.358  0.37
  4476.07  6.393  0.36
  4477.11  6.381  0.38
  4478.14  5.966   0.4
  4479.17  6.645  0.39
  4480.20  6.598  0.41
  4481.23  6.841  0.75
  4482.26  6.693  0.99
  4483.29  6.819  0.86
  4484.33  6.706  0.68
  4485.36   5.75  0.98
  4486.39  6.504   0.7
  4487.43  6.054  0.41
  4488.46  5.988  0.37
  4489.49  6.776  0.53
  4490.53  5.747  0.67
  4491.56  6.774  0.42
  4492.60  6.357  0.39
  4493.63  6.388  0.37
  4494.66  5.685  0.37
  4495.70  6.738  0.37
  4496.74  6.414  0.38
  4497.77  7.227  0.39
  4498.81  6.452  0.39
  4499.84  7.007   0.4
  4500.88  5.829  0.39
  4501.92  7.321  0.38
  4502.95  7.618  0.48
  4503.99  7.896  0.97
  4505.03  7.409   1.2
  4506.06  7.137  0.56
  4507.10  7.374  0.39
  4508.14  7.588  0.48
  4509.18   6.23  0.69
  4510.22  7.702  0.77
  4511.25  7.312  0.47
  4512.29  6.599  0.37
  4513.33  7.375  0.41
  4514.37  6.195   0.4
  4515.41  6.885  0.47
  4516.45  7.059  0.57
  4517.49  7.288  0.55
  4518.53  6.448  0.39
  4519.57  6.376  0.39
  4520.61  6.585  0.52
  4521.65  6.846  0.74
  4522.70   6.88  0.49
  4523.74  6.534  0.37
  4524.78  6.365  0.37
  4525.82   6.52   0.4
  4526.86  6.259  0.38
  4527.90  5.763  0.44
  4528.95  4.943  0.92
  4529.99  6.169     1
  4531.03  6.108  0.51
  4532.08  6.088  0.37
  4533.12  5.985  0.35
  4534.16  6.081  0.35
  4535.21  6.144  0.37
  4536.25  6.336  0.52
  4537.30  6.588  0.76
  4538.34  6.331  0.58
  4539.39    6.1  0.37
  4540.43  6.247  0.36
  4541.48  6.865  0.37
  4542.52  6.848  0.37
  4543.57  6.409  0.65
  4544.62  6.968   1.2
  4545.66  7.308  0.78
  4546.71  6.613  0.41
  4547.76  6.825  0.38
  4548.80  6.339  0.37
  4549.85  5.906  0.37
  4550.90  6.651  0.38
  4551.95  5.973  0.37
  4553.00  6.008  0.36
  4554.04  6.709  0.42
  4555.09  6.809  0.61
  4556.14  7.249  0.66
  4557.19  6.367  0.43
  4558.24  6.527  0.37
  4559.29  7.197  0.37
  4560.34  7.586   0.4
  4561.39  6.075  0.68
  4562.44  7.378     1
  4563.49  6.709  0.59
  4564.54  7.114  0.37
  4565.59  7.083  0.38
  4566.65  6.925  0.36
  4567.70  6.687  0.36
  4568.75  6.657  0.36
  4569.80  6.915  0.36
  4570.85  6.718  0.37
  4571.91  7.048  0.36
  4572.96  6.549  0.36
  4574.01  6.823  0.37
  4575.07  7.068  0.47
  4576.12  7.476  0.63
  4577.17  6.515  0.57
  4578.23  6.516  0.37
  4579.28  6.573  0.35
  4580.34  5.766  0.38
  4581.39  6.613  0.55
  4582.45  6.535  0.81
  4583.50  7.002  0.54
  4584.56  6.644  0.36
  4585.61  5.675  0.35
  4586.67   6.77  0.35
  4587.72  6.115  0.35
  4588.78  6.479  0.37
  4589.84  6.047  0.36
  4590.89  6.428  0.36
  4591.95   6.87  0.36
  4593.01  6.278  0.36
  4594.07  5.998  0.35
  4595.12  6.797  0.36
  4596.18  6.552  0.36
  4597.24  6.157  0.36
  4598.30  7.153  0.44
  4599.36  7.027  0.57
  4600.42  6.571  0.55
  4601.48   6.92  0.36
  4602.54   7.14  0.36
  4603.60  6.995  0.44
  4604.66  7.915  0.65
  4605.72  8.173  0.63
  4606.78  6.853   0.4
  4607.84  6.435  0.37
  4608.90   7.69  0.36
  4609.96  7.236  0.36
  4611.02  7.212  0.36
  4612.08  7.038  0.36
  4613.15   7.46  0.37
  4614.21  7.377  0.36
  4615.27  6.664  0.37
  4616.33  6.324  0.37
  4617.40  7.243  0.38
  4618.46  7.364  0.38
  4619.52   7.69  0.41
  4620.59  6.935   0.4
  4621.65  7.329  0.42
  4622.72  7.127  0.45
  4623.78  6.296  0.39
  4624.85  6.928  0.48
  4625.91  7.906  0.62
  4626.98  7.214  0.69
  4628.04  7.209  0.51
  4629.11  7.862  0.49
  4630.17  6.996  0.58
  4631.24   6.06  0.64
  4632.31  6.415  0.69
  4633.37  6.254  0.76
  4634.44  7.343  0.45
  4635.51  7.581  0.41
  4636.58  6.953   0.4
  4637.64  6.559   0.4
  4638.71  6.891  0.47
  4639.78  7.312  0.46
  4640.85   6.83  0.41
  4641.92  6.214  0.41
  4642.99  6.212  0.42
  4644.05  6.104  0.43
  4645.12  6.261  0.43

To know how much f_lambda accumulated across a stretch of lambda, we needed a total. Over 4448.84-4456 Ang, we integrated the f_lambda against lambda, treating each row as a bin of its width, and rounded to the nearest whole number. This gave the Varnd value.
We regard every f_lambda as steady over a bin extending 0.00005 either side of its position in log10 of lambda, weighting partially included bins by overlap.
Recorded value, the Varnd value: 43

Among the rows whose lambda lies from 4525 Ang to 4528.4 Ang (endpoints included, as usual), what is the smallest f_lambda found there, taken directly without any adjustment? 5.763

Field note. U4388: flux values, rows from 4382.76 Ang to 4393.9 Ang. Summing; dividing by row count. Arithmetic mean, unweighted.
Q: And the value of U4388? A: 5.33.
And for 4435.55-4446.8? 6.38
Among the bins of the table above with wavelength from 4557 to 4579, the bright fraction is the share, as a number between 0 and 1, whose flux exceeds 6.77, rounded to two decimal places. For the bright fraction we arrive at 0.52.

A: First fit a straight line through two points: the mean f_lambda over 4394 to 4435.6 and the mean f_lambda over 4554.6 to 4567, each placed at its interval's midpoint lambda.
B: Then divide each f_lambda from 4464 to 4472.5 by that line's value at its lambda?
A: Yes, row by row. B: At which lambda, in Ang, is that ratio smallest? 4464.75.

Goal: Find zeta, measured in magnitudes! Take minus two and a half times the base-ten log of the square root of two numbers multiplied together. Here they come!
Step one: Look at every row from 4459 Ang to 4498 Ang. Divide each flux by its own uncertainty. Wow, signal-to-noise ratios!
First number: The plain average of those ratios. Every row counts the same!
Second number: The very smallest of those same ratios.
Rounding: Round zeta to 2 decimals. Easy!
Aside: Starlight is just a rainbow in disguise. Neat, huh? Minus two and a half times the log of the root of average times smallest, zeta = -2.43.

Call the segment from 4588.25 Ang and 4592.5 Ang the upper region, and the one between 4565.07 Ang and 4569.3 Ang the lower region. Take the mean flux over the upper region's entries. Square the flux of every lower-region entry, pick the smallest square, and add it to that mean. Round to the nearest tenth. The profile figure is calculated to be 50.8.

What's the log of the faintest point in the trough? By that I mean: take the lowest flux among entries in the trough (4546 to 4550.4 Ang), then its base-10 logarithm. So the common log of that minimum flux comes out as 0.771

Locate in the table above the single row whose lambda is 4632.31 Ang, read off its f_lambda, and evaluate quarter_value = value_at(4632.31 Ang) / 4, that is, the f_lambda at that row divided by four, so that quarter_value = 1.60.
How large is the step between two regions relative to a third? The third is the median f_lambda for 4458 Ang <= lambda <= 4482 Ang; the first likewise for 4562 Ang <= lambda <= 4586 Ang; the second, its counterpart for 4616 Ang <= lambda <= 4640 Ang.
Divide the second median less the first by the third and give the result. 0.066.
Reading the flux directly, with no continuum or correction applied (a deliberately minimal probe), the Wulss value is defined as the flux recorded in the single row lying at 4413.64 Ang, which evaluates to 6.539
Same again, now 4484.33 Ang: 6.706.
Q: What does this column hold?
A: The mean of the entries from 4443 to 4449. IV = 6.6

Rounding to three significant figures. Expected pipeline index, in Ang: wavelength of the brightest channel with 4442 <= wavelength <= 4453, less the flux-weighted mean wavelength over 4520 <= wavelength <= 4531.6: -80.4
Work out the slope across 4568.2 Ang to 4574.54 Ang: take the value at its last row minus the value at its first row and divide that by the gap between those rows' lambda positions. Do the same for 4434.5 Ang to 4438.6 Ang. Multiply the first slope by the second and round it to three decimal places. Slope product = 0.008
